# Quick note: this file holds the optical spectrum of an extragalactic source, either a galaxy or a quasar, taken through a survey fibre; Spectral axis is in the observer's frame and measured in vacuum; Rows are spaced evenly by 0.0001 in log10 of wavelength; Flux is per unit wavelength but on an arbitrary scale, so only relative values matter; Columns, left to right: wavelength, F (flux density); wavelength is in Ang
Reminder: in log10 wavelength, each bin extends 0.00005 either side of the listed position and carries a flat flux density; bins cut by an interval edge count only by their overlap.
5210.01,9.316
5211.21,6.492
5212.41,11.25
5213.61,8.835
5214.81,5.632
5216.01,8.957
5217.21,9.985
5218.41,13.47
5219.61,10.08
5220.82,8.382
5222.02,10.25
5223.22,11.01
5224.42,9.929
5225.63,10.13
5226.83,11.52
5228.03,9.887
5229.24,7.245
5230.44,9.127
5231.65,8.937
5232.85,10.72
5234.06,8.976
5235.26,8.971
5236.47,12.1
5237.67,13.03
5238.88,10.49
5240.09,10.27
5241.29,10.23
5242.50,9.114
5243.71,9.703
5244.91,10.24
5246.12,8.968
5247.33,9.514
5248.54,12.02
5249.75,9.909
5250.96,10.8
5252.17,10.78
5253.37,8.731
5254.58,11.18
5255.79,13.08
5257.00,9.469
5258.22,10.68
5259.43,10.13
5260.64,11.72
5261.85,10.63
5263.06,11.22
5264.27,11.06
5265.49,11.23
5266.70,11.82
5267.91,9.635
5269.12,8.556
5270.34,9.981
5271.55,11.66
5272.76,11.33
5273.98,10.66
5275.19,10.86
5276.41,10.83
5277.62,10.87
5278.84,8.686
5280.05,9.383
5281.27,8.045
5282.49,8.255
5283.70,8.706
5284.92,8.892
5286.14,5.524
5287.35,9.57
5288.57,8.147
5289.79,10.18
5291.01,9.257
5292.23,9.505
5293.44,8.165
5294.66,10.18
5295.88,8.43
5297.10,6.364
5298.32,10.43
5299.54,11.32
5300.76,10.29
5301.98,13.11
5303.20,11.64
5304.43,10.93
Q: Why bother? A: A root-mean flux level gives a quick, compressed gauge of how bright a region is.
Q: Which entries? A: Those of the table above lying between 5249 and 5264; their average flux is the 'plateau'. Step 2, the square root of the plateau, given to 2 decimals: 3.27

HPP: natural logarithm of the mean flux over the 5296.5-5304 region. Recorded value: 2.35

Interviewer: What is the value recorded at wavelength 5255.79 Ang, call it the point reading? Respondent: 13.08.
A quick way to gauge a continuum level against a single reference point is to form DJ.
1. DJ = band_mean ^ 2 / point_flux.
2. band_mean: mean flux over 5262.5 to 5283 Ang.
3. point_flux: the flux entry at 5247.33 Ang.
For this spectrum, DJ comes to 11.0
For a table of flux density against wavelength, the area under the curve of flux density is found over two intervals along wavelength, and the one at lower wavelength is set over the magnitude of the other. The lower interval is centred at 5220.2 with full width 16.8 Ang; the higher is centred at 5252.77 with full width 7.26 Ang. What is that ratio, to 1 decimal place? 2.1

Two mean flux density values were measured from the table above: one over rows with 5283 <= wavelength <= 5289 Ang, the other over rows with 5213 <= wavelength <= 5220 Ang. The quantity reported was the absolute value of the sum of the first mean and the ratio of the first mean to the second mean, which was 9.0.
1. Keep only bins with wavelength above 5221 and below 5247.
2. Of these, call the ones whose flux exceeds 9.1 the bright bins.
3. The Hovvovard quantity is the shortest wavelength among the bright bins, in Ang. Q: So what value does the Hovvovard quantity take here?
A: 5222.02 Ang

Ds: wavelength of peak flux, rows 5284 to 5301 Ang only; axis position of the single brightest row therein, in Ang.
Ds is 5299.54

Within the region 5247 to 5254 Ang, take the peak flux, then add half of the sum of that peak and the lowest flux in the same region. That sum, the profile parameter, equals 22.4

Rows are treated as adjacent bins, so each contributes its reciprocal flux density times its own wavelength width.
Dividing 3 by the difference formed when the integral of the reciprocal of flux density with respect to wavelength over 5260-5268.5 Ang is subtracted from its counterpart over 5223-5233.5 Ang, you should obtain 9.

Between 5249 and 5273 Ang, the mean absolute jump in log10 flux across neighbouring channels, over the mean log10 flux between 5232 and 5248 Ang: 0.051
